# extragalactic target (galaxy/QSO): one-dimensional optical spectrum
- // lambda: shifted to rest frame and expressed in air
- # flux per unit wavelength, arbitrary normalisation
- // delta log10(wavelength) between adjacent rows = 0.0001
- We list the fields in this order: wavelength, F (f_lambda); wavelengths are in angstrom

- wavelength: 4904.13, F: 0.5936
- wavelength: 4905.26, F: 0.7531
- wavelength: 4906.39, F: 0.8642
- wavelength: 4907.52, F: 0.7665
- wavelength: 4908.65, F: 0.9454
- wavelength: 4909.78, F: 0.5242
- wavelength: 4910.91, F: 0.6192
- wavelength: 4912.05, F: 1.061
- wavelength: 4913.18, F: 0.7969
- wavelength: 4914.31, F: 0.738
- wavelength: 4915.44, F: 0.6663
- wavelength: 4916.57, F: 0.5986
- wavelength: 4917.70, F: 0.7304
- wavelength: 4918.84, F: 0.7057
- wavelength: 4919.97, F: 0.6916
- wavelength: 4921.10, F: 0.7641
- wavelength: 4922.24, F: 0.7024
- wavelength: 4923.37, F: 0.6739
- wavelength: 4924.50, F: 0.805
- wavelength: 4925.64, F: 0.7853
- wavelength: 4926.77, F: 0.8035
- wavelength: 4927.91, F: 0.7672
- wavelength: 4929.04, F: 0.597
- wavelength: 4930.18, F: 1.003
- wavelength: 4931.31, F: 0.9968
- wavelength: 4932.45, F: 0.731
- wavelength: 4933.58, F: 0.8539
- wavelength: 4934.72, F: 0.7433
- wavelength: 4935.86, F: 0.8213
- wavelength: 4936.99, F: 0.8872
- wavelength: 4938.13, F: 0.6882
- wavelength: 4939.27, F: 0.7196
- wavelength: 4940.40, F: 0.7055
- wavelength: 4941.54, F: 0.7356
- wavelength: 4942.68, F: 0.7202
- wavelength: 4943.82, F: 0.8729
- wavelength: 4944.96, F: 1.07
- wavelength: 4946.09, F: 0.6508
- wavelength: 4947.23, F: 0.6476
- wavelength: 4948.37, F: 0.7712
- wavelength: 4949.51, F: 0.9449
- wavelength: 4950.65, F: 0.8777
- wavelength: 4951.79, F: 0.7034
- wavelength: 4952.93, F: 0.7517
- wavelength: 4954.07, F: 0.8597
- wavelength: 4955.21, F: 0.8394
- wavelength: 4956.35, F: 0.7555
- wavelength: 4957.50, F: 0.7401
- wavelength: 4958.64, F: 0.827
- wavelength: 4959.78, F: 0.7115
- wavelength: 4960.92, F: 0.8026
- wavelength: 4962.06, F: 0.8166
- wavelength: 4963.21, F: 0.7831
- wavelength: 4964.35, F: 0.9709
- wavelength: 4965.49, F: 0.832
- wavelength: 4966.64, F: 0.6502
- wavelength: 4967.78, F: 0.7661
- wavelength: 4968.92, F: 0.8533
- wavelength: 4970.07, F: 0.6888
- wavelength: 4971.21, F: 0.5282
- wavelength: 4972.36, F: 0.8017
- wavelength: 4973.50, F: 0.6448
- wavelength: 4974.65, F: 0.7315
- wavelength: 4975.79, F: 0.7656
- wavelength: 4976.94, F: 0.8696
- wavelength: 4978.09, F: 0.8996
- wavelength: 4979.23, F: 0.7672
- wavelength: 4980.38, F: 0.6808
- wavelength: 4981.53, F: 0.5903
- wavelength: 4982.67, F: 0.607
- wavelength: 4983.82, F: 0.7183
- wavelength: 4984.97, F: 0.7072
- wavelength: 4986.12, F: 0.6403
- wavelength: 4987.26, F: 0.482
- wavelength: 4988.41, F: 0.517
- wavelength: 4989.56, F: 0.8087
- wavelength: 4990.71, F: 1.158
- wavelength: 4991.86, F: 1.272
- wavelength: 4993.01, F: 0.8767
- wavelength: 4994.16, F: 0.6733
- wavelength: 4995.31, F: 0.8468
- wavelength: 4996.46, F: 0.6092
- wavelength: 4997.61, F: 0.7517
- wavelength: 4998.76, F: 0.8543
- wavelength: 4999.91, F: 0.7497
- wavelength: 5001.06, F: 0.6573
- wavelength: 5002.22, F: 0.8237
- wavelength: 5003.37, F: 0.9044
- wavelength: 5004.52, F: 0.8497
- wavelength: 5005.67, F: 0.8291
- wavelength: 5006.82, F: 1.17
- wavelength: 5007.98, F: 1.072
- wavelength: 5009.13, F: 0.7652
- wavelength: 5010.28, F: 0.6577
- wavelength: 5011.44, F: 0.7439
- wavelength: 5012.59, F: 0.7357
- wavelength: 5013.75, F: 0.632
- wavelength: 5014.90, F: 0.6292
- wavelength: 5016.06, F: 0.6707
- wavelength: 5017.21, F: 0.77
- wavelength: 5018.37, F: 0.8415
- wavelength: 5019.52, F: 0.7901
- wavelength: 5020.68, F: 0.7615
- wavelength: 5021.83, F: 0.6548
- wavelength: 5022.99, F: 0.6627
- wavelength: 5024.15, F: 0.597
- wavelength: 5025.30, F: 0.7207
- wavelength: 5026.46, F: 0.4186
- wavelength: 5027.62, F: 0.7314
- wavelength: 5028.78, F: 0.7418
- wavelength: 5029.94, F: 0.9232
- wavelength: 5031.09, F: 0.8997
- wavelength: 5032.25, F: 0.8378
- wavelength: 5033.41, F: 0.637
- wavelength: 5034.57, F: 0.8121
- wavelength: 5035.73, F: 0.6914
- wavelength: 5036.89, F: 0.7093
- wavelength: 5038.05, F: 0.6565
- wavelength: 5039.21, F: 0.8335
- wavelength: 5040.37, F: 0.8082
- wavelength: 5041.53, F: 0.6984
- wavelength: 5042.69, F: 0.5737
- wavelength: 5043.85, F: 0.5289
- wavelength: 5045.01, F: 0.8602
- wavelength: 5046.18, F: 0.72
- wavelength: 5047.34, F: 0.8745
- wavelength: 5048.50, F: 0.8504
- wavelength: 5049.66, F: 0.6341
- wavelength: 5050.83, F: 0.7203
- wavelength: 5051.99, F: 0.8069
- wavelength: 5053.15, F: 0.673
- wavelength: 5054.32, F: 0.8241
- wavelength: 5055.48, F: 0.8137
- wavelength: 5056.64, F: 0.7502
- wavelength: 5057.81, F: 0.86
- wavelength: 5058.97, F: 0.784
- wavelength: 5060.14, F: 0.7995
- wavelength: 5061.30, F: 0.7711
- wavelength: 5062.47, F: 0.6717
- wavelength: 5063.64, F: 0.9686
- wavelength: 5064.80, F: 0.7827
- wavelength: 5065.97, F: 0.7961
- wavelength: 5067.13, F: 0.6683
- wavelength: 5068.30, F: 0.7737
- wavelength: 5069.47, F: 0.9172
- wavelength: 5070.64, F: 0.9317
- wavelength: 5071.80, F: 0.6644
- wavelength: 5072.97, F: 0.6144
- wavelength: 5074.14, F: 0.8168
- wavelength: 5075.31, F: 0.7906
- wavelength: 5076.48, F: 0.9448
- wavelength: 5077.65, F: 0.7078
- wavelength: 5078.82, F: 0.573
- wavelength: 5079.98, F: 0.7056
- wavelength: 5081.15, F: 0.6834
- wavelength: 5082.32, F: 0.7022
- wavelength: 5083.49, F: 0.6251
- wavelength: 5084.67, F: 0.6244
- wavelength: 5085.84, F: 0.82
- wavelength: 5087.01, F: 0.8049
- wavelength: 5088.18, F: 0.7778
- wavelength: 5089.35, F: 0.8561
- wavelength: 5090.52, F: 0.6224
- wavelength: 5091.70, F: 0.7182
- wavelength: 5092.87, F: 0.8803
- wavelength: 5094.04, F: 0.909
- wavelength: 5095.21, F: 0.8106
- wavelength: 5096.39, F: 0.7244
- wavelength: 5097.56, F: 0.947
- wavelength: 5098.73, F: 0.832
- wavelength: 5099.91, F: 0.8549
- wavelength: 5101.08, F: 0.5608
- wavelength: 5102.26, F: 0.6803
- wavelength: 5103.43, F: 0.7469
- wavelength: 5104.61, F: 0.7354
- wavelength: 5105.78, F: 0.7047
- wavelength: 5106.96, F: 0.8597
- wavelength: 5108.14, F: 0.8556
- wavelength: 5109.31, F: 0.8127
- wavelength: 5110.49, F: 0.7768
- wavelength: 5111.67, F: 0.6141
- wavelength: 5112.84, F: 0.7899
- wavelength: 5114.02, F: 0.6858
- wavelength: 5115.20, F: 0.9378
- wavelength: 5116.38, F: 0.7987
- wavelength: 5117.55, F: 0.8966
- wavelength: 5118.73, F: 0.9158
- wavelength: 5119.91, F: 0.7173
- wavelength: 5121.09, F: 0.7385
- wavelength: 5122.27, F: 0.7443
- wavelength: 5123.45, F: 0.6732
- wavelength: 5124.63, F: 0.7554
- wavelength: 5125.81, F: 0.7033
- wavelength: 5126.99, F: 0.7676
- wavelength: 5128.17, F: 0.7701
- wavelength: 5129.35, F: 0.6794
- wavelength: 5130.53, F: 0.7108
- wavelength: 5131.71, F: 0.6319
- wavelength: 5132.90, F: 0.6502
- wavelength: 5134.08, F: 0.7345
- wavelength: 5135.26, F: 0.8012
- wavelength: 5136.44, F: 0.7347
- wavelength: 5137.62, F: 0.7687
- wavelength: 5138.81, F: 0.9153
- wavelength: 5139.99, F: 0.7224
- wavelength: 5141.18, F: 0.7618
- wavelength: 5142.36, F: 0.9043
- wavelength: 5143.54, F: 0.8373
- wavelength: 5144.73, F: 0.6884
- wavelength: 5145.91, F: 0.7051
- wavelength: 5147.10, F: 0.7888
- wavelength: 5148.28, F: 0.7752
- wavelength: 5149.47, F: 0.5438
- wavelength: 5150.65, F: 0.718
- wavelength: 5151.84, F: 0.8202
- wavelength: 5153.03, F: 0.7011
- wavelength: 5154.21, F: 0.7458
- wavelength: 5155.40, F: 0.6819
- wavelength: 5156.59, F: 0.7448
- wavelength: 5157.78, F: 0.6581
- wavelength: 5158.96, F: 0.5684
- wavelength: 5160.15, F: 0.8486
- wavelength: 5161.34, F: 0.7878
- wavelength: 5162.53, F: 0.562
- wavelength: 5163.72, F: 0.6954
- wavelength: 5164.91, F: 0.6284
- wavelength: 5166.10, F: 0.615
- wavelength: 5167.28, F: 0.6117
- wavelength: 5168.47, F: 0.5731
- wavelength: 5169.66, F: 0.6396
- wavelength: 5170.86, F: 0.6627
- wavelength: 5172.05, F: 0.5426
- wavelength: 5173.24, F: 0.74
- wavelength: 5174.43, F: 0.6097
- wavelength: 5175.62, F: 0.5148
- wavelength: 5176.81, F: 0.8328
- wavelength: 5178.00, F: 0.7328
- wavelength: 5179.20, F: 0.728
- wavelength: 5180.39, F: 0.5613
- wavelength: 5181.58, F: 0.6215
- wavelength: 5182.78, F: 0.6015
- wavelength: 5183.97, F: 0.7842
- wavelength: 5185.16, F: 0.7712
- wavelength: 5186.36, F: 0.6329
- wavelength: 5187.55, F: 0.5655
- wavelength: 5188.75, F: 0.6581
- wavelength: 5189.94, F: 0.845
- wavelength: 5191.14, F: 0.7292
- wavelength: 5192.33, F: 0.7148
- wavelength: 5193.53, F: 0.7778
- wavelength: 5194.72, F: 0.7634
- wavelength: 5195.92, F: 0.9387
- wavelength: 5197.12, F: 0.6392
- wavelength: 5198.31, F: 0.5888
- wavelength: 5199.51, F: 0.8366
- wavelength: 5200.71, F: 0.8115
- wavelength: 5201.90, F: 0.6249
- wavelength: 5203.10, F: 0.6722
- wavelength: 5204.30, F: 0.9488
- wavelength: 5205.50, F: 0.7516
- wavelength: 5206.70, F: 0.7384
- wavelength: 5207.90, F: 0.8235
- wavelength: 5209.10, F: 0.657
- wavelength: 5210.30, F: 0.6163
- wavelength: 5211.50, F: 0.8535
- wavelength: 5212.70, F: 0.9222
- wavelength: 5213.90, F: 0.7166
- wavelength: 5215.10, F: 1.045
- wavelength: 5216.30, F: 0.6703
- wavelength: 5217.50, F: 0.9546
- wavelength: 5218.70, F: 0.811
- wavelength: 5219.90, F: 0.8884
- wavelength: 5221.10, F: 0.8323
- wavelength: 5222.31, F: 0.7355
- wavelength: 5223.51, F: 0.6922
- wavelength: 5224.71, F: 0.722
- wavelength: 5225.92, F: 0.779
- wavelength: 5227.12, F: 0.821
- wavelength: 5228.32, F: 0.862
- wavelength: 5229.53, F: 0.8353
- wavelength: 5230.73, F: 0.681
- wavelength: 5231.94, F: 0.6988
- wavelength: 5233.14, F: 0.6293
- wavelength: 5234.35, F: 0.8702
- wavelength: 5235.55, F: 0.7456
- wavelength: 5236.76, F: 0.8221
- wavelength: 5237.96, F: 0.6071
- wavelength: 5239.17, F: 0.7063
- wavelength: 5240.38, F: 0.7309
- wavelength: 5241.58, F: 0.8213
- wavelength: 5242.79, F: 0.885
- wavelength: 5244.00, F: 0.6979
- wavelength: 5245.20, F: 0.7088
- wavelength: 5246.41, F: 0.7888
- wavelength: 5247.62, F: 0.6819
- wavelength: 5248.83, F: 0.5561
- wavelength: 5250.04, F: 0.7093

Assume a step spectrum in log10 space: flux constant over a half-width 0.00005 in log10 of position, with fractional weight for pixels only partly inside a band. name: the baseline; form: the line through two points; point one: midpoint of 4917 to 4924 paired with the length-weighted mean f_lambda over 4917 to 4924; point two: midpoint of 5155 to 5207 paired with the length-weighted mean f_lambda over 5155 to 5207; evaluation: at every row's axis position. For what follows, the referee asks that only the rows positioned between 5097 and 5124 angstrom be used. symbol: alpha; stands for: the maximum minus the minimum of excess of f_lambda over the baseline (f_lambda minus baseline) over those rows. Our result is 0.39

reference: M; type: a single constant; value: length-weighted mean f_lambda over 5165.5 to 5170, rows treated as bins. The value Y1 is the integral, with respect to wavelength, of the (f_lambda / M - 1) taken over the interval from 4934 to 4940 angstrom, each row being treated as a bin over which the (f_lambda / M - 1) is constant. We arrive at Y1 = 1.6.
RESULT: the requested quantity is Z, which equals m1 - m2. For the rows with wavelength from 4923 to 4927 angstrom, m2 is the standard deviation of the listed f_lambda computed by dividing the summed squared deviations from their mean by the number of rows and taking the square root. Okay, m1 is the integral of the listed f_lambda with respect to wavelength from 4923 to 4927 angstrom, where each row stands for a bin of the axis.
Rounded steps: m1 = 3.08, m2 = 0.054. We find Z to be 3.0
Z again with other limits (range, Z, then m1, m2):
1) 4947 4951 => 3.2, 3.28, 0.113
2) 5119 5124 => 3.6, 3.65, 0.028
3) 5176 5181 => 3.4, 3.53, 0.097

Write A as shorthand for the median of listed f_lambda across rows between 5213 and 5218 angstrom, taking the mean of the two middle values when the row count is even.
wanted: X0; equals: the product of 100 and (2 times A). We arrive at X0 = 167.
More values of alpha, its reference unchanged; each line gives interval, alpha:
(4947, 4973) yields 0.44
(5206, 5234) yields 0.43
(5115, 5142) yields 0.30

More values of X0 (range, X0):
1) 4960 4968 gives 161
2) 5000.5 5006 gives 166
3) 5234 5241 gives 148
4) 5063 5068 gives 158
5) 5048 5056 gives 161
